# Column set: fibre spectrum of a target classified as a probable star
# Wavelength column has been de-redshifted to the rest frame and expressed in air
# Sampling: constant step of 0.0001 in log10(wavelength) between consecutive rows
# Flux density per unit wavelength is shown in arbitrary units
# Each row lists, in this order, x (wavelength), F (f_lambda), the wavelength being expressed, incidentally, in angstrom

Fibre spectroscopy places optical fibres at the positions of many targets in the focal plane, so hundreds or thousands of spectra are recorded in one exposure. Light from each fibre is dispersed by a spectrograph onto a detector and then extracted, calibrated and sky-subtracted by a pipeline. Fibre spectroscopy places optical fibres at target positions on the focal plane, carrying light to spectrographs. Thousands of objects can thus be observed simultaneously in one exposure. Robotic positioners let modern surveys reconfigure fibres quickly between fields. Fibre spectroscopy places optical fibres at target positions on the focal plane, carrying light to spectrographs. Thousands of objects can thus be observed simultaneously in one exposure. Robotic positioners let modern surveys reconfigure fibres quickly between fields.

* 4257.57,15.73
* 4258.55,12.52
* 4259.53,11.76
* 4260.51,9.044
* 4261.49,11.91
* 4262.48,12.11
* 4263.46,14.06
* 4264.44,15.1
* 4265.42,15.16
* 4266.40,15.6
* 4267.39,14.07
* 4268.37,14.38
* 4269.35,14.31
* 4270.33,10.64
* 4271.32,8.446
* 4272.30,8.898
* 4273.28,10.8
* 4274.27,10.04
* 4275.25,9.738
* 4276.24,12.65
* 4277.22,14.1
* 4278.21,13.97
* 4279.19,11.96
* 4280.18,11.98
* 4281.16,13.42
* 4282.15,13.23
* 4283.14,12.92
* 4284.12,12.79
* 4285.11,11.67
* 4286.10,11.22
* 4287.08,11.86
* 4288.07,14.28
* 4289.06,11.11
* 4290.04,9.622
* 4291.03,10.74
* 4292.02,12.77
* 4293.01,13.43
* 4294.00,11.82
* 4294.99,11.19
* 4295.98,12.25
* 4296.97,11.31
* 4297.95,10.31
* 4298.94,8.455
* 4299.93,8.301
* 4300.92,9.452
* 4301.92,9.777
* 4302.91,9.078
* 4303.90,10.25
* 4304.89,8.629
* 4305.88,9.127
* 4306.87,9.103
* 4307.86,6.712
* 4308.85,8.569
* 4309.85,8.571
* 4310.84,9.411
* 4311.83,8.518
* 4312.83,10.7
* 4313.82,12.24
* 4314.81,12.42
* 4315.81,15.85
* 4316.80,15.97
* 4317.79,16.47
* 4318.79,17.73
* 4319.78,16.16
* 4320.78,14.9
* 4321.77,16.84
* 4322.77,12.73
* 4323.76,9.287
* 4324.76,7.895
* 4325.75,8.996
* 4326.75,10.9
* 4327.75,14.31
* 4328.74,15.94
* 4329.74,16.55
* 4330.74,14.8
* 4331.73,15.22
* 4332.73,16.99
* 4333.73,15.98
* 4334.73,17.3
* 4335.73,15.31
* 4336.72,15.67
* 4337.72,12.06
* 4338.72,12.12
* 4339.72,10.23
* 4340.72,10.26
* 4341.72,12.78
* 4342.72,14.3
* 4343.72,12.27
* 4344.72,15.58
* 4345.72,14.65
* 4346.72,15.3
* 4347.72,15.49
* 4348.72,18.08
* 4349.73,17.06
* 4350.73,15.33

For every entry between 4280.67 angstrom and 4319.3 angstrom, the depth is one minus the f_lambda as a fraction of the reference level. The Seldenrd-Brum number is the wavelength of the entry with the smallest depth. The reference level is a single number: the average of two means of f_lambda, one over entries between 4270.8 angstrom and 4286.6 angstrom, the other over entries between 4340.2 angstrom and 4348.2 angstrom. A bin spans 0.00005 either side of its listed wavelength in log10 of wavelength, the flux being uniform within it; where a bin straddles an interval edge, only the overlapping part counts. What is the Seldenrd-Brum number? 4318.79 angstrom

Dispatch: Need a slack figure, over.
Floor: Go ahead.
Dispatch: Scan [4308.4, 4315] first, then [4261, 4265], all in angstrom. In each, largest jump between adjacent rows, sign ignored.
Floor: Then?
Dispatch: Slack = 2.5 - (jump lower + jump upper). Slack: -1.6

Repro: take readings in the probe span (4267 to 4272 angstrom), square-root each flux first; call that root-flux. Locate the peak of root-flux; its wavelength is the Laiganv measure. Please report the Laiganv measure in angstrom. 4268.37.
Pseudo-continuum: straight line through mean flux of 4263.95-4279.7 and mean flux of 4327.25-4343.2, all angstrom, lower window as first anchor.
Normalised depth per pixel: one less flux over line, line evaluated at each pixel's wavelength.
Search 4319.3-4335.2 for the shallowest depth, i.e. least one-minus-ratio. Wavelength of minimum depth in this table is 4321.77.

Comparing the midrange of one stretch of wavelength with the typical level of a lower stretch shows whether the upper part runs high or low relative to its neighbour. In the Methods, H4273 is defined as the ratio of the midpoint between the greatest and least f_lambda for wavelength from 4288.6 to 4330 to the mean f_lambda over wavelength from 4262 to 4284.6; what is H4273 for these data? 0.97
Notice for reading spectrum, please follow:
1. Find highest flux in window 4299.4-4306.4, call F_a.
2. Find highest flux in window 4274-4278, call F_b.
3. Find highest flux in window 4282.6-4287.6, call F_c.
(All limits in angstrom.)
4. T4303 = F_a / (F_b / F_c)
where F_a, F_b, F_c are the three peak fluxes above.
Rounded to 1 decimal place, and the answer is 9.4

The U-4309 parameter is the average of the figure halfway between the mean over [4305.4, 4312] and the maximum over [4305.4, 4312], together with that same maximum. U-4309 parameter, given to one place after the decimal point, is 9.2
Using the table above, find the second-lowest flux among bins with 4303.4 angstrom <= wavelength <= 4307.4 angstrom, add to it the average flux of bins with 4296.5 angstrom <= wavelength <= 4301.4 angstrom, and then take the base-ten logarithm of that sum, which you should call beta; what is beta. 1.27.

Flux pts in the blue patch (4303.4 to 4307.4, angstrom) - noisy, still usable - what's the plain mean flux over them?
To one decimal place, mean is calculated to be 9.3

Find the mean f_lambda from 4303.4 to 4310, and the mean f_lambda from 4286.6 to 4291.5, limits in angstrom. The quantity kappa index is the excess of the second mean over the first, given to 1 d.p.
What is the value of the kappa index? 2.8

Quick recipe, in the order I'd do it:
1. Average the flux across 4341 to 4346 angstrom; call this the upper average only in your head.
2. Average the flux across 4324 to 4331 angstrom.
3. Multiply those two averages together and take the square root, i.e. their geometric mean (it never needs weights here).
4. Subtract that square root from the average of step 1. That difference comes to 0.6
